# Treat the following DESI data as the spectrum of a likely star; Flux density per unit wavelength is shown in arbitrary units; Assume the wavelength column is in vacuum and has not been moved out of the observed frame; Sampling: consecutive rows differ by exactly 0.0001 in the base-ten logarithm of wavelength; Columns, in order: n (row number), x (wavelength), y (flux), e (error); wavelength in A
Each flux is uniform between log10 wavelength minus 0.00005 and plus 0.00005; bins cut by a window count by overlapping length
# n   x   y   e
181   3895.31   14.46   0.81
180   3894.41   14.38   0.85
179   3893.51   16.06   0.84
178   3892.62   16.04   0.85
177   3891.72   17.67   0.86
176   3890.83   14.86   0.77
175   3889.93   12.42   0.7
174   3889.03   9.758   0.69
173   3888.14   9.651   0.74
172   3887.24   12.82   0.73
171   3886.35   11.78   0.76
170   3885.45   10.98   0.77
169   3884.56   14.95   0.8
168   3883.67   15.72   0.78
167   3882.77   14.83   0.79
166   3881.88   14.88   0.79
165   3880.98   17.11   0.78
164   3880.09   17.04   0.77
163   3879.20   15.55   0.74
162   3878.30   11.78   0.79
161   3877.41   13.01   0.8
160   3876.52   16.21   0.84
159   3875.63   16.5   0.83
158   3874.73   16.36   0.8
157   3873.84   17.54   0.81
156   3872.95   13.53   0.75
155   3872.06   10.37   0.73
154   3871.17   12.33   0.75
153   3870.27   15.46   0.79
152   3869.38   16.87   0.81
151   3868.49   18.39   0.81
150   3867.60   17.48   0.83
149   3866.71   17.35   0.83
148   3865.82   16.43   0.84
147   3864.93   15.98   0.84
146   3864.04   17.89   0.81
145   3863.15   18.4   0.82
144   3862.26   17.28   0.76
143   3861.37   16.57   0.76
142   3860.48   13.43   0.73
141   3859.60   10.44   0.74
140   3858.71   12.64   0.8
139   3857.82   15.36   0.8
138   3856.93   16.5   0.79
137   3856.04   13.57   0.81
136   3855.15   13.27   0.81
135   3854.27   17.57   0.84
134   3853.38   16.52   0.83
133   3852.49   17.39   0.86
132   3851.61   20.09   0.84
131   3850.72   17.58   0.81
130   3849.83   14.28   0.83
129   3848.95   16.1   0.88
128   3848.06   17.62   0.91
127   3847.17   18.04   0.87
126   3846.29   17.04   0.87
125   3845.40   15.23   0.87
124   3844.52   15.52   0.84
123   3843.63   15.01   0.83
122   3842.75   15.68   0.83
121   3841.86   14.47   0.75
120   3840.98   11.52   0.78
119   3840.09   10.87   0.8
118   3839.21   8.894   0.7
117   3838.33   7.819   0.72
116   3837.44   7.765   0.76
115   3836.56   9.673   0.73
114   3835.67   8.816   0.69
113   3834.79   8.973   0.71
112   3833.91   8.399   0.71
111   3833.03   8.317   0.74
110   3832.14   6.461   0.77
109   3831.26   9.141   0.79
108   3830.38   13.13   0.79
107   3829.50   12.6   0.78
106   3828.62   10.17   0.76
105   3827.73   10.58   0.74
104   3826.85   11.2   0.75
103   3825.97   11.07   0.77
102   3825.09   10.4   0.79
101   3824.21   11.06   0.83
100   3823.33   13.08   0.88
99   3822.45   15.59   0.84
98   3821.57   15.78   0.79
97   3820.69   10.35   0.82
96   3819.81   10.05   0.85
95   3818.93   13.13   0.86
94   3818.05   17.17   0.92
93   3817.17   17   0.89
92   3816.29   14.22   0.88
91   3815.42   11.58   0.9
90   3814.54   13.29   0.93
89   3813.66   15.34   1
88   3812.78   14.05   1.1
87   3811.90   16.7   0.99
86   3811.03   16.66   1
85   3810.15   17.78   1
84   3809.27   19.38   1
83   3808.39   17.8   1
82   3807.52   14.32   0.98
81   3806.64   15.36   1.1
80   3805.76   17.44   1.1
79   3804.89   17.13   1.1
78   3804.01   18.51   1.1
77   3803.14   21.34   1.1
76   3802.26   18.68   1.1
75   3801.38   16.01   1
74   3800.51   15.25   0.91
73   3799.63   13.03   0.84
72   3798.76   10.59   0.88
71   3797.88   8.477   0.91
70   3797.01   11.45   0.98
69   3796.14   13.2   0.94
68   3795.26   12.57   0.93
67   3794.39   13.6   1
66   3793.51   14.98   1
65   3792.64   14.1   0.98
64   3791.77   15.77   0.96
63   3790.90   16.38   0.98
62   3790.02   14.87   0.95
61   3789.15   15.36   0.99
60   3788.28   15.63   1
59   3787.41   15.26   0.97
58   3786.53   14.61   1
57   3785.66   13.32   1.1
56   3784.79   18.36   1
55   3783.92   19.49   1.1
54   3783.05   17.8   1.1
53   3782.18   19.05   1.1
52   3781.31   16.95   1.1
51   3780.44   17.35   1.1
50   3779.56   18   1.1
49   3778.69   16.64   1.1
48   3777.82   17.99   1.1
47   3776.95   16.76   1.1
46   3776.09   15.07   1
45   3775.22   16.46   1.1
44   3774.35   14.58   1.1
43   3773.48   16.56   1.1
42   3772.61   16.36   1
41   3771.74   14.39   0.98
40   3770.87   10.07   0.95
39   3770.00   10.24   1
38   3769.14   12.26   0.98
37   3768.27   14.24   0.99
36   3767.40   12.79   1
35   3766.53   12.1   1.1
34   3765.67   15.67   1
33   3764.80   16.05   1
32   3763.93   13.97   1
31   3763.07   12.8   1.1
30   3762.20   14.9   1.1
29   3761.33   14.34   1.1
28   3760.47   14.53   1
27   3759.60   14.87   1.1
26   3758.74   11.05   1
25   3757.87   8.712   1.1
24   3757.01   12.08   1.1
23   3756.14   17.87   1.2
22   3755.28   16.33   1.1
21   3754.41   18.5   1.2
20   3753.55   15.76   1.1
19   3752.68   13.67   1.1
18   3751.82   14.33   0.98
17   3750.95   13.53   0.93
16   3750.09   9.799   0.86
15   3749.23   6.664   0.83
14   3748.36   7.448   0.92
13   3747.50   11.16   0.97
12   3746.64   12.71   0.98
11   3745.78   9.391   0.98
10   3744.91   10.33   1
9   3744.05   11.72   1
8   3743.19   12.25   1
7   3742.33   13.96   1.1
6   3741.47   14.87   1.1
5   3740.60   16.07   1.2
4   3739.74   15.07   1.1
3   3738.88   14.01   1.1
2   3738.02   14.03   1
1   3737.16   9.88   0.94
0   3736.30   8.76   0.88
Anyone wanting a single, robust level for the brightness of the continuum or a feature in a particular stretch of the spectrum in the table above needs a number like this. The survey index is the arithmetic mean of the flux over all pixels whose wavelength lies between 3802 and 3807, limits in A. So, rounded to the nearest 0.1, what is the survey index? 18.1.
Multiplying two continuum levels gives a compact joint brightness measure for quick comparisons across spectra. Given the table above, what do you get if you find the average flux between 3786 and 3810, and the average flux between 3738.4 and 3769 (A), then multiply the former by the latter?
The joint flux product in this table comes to 202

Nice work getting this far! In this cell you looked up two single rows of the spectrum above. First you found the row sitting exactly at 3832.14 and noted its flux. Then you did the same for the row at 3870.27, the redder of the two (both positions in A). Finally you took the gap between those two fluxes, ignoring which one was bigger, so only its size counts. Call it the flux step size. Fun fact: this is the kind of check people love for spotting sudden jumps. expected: 9.0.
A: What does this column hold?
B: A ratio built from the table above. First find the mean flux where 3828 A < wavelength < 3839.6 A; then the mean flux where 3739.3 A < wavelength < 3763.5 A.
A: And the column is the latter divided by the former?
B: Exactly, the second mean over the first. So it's 1.41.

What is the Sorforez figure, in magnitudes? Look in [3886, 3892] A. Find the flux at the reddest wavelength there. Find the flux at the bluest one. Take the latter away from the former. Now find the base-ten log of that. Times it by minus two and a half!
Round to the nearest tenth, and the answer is -1.9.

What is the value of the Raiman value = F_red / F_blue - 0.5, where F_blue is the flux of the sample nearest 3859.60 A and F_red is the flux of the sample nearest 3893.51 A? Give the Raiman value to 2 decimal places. 1.04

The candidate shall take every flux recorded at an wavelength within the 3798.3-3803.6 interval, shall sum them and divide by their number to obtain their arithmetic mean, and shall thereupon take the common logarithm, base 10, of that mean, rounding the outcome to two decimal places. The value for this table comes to 1.20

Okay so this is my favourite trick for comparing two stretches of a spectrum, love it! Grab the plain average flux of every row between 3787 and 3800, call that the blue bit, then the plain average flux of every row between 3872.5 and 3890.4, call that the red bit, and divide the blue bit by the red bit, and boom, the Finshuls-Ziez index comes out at 0.97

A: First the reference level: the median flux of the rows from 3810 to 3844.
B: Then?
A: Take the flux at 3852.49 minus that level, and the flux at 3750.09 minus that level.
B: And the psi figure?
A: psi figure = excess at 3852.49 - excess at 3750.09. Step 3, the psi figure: 8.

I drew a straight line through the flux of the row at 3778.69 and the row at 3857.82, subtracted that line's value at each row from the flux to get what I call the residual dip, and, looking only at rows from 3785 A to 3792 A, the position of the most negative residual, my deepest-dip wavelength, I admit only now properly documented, 3785.66 A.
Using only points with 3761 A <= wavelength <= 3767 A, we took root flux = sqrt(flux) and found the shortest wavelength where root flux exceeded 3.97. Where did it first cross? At 3764.80 A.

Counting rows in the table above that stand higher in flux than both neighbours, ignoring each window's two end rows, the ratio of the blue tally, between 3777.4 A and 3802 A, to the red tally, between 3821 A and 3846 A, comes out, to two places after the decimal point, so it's 1.17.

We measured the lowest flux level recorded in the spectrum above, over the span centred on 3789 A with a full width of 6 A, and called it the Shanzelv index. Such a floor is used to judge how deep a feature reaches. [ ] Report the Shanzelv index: 14.61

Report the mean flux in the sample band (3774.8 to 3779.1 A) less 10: 6.6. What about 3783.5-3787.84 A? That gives 6.2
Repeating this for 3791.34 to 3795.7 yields 4.2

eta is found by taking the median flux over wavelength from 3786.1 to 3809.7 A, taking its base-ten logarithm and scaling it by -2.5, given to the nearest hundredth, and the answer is -2.96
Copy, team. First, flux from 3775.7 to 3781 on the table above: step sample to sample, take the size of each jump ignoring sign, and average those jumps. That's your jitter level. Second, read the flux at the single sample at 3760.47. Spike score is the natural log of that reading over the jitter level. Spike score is 2.45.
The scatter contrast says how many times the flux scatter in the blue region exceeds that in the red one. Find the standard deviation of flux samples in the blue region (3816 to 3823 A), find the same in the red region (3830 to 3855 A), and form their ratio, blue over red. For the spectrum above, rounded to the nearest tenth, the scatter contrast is 0.7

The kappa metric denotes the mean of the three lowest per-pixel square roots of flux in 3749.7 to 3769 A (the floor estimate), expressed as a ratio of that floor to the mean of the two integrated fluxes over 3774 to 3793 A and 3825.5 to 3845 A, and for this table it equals 0.0120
